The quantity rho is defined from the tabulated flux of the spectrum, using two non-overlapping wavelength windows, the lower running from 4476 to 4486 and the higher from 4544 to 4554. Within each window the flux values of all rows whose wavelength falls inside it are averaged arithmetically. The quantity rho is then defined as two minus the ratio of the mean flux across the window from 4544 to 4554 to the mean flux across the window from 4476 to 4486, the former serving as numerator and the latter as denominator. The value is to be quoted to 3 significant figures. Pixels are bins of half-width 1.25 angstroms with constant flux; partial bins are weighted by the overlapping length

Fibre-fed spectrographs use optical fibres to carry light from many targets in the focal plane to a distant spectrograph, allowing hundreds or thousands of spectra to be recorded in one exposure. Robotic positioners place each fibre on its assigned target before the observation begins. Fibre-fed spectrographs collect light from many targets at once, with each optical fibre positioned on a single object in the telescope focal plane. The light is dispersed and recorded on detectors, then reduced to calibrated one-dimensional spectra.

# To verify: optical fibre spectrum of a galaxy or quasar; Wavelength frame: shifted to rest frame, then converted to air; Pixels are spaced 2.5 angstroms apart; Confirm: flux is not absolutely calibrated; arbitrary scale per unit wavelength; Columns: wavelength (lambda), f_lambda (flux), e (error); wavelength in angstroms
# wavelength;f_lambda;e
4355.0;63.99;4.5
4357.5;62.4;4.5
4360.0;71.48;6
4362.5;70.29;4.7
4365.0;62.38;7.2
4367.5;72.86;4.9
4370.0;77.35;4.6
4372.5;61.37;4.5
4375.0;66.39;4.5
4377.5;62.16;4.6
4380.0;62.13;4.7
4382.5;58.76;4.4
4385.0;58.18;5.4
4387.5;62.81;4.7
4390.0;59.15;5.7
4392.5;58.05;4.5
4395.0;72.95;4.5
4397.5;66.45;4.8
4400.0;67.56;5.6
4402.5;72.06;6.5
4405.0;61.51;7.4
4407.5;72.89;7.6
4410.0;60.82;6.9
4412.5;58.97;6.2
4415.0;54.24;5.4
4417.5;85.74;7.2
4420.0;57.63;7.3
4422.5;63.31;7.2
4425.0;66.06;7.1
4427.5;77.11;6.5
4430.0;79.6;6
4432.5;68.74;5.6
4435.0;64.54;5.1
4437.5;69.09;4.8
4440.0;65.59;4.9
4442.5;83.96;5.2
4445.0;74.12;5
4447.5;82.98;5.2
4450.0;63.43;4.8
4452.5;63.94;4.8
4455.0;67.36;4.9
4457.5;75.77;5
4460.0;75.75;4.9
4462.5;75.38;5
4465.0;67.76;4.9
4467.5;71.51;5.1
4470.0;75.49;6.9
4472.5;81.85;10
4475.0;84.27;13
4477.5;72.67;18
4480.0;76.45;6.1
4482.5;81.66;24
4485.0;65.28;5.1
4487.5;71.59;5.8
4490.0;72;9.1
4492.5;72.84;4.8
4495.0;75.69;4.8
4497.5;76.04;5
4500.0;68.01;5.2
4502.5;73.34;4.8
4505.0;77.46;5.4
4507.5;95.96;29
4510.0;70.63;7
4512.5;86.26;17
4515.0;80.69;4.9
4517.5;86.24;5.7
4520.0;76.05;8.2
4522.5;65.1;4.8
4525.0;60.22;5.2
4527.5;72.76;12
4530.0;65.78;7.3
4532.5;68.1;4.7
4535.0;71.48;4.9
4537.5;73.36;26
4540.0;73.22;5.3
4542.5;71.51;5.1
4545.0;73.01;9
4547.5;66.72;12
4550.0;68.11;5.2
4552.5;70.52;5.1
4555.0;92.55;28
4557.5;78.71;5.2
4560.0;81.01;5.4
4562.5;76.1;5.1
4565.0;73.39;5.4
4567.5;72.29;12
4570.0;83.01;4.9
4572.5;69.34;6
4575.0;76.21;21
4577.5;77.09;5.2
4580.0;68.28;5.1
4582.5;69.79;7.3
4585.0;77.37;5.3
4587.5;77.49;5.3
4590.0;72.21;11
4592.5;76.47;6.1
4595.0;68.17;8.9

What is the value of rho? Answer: 1.06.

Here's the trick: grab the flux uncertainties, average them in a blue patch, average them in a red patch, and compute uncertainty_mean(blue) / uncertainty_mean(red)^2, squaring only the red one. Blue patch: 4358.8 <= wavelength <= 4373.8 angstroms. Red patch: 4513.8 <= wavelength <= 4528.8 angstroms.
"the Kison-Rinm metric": 0.11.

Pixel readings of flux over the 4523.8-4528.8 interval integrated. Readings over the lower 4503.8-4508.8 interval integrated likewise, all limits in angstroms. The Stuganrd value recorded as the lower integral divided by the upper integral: 1.30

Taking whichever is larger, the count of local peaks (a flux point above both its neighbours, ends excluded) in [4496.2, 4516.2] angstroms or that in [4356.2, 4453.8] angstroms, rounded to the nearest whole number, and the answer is 12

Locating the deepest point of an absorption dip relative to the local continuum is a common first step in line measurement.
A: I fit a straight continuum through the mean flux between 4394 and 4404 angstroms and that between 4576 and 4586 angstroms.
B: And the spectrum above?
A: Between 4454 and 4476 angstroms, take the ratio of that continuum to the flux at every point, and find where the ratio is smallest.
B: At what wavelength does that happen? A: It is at 4475.0 angstroms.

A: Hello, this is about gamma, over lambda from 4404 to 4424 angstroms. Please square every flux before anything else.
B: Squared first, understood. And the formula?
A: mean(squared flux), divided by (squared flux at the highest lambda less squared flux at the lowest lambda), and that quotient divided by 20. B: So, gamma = 0.9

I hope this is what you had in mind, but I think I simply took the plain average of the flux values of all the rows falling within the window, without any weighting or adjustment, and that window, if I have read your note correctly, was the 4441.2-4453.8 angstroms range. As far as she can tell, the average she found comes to 74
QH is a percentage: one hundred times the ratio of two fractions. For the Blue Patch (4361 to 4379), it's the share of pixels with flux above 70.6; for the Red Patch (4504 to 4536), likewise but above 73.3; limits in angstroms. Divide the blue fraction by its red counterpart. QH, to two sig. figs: 62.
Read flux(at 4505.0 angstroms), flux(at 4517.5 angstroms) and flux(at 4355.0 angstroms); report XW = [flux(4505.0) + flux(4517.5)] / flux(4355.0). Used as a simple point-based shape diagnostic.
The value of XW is 2.56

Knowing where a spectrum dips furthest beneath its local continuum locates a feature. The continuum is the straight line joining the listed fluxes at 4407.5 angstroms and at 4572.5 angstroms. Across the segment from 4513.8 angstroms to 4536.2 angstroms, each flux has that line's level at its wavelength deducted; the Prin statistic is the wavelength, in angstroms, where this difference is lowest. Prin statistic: 4525.0 angstroms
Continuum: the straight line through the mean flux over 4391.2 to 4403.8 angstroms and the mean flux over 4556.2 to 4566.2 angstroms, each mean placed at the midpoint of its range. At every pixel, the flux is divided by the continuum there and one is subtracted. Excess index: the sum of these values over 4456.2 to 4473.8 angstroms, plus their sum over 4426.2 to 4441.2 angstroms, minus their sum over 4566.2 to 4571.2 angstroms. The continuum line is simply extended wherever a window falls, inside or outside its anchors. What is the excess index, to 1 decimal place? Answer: 0.4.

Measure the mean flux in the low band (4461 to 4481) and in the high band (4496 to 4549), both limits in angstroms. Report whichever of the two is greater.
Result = 75.7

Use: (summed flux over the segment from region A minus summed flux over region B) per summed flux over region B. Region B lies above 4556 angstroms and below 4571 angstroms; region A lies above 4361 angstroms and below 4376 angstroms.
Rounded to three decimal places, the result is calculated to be -0.116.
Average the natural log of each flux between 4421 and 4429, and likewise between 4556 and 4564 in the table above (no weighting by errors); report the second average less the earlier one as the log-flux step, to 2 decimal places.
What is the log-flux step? 0.14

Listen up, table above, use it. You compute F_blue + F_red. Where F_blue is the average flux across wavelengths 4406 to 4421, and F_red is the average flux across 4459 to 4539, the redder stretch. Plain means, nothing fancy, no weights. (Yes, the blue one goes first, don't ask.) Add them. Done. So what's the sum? 140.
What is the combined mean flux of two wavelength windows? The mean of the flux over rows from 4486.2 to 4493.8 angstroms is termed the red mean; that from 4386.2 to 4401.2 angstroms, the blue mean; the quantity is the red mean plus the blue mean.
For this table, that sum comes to 137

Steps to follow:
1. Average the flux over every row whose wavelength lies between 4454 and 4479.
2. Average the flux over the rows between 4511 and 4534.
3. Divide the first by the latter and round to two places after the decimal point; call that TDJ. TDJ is 1.02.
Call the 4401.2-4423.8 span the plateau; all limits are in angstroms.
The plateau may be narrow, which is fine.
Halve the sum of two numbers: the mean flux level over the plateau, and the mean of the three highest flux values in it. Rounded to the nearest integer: 71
